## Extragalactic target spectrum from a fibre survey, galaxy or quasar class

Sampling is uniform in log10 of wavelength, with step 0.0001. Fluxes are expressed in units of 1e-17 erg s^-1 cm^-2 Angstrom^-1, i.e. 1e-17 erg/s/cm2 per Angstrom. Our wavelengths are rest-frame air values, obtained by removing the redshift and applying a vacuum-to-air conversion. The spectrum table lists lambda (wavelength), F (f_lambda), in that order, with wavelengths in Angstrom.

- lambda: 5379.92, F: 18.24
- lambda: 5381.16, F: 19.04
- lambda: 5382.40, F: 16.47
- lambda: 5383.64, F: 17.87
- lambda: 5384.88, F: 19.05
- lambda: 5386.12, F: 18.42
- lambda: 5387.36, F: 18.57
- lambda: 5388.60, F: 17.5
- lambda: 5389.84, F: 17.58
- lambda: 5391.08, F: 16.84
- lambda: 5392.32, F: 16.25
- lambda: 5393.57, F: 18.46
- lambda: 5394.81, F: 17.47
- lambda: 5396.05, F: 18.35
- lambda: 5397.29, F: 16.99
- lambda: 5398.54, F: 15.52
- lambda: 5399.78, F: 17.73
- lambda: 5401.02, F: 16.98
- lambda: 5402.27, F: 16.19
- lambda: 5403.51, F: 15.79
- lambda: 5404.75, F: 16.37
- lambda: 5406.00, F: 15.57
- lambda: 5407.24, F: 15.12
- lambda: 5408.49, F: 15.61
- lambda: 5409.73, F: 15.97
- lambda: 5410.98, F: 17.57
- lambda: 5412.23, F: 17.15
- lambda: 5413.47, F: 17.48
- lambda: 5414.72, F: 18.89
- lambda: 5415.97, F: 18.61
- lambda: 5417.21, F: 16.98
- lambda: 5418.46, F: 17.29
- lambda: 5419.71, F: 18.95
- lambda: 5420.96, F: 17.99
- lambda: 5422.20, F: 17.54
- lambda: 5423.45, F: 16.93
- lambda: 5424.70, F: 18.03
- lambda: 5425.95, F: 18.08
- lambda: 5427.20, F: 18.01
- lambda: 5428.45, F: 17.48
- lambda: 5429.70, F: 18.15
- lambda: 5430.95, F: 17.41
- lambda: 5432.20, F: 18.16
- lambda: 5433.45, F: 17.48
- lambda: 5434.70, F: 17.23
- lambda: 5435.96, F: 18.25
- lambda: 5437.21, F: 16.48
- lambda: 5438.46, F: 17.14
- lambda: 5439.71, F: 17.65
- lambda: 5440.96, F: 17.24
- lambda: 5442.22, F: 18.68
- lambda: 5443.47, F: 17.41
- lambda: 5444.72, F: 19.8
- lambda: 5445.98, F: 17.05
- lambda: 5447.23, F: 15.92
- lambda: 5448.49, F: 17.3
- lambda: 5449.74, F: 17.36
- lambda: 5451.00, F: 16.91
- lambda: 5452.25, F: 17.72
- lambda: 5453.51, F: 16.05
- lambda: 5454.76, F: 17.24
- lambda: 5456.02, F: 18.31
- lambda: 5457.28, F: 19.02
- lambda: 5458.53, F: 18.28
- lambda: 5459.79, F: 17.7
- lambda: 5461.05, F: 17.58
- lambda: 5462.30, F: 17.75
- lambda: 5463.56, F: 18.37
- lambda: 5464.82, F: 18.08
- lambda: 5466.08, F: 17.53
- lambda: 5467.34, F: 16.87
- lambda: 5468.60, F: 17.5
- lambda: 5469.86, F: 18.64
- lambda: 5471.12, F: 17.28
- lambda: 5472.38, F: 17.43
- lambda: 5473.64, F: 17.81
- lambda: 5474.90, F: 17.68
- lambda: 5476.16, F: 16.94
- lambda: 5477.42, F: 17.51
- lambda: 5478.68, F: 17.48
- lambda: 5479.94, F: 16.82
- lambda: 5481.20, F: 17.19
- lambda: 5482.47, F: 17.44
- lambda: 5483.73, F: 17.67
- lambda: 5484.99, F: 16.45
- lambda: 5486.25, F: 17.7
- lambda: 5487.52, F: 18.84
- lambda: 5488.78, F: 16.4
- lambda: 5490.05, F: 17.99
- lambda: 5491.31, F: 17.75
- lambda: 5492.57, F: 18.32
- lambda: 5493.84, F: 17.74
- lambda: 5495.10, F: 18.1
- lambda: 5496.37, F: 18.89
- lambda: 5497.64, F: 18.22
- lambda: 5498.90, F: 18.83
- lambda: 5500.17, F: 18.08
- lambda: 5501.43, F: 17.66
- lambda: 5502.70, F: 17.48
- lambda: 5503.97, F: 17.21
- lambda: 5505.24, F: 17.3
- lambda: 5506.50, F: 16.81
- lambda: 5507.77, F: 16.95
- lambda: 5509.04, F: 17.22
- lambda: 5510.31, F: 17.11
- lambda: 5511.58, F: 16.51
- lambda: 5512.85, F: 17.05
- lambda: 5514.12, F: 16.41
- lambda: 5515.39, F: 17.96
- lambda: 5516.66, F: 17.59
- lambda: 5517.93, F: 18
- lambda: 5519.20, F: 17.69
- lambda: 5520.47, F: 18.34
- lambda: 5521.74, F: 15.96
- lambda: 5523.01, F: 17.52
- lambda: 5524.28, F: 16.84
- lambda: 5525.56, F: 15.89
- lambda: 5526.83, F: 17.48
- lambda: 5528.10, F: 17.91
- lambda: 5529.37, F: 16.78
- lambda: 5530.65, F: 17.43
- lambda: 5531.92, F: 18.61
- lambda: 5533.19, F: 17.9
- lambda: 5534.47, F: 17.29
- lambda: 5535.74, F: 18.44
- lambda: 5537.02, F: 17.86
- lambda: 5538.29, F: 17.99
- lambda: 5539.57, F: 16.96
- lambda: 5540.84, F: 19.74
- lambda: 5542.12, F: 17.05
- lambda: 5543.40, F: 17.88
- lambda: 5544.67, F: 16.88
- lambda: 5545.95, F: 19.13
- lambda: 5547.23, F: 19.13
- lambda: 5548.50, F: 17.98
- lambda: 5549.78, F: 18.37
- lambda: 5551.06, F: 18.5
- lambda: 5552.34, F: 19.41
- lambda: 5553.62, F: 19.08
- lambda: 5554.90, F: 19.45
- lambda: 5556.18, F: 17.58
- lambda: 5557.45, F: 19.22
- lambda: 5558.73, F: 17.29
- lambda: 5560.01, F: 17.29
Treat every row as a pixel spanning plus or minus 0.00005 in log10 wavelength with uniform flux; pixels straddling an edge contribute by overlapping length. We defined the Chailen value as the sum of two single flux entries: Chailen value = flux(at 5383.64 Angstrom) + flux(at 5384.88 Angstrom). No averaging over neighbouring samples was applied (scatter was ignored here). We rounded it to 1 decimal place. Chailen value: 36.9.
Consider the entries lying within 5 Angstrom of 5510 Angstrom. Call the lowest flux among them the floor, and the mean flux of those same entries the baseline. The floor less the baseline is -0.5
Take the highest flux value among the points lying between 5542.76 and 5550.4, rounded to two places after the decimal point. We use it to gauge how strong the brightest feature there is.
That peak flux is 19.13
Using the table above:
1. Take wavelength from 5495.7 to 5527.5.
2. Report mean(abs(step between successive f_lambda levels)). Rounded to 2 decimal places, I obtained 0.68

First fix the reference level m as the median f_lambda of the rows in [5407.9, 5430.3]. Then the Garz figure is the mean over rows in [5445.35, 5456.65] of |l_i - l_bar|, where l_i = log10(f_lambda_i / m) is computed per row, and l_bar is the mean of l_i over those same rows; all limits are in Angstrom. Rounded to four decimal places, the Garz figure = 0.0139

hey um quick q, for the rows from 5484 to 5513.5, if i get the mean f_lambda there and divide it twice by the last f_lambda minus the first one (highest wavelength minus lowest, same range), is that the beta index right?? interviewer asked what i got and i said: 49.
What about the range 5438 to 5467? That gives 116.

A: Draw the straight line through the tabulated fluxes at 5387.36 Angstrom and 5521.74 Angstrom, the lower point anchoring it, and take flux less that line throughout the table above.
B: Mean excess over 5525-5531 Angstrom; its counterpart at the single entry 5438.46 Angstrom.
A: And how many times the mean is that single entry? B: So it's -0.3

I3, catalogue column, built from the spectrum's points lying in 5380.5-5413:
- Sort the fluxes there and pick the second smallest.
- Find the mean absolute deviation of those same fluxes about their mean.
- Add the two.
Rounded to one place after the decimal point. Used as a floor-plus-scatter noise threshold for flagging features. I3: 16.5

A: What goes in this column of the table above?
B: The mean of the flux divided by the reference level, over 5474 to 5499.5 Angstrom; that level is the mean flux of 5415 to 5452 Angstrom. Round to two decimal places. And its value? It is 1.00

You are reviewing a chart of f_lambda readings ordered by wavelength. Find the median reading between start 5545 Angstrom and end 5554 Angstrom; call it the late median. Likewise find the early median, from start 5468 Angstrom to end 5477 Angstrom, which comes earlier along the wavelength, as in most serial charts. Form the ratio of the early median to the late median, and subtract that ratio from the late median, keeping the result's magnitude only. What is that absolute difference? 18.2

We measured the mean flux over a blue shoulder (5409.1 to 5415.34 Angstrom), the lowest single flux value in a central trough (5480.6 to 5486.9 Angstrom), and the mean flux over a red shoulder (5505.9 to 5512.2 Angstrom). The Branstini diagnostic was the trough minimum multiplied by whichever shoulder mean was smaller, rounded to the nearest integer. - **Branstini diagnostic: 278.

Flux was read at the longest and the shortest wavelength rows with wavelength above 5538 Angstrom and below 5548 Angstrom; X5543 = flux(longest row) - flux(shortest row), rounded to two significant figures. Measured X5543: 1.1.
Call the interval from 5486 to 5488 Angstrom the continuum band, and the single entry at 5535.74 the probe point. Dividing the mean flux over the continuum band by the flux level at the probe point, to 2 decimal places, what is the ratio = 0.99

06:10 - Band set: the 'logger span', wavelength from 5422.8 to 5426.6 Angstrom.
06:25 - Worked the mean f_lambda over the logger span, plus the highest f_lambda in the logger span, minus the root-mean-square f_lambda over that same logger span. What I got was 18.1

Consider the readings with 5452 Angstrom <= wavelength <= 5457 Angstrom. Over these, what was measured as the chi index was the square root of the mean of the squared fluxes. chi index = 17.35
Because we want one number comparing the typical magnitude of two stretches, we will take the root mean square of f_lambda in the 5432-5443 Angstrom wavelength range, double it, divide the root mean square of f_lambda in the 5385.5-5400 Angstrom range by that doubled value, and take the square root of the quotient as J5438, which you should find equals 0.705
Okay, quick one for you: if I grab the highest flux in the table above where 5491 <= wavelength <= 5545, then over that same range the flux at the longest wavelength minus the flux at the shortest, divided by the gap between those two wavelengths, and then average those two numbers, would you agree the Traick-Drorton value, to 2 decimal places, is 9.86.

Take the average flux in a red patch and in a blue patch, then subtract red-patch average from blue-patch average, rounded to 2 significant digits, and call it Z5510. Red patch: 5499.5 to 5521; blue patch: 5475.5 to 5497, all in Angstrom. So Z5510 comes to 0.23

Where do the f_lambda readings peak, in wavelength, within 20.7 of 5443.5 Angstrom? 5444.72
